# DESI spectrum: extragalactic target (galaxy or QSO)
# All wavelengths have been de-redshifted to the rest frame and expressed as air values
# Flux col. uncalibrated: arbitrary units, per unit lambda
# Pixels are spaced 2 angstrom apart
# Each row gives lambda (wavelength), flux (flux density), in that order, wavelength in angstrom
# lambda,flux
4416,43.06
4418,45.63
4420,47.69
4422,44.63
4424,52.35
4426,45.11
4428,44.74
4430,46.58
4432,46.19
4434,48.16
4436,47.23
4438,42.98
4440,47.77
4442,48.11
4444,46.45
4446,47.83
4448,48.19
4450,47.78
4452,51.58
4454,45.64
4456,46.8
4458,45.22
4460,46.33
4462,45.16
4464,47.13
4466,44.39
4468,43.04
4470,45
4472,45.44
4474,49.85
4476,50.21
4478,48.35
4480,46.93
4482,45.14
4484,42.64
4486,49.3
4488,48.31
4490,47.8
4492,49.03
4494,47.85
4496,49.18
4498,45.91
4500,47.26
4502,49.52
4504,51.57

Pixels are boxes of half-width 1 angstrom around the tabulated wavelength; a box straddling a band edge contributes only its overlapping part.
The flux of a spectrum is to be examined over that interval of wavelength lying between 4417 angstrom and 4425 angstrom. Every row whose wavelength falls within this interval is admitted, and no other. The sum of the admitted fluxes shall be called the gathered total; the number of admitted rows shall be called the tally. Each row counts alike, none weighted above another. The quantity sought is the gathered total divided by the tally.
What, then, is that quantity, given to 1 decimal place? 47.6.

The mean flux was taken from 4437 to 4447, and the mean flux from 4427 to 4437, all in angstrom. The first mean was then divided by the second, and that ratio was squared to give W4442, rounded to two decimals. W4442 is 1.00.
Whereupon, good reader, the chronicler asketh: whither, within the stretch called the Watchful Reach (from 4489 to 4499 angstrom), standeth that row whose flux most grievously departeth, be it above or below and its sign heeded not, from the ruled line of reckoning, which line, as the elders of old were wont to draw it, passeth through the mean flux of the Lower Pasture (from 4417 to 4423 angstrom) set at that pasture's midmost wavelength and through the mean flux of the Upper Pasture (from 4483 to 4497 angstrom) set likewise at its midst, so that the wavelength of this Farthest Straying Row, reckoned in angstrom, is 4498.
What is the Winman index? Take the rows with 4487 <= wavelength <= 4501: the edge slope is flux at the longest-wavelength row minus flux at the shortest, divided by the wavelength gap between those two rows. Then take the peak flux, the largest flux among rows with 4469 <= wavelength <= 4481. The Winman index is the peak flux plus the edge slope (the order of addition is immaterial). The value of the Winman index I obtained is 50.1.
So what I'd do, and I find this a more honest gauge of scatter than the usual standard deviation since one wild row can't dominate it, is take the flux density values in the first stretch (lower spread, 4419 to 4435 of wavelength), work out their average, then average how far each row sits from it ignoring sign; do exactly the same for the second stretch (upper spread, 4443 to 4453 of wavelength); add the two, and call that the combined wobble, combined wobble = 3.14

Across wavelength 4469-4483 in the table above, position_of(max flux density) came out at 4476 angstrom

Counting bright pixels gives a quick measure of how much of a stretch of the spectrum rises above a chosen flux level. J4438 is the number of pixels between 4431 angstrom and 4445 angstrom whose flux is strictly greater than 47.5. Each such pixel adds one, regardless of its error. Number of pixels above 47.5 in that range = 3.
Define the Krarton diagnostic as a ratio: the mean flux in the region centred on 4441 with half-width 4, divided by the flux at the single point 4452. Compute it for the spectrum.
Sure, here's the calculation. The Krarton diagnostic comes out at 0.90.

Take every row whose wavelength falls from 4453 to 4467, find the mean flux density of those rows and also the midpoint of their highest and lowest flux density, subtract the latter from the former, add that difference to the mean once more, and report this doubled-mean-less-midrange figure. 45.9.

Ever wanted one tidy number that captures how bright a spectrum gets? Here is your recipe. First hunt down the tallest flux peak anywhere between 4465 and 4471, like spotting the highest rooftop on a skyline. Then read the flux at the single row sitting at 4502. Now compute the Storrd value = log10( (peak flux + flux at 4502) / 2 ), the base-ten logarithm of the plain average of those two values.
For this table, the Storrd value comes 1.67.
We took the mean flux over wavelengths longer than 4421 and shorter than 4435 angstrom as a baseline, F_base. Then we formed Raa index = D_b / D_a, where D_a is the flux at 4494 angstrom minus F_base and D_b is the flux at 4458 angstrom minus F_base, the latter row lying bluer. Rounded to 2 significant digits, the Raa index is -1.6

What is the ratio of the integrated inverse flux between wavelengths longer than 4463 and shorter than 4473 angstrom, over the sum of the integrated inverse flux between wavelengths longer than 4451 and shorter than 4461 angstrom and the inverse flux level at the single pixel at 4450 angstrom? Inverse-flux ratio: 0.952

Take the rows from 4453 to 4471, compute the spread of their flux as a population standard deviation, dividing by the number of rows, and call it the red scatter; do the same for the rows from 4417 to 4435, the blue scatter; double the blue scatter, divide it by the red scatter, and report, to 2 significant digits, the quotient 3.8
